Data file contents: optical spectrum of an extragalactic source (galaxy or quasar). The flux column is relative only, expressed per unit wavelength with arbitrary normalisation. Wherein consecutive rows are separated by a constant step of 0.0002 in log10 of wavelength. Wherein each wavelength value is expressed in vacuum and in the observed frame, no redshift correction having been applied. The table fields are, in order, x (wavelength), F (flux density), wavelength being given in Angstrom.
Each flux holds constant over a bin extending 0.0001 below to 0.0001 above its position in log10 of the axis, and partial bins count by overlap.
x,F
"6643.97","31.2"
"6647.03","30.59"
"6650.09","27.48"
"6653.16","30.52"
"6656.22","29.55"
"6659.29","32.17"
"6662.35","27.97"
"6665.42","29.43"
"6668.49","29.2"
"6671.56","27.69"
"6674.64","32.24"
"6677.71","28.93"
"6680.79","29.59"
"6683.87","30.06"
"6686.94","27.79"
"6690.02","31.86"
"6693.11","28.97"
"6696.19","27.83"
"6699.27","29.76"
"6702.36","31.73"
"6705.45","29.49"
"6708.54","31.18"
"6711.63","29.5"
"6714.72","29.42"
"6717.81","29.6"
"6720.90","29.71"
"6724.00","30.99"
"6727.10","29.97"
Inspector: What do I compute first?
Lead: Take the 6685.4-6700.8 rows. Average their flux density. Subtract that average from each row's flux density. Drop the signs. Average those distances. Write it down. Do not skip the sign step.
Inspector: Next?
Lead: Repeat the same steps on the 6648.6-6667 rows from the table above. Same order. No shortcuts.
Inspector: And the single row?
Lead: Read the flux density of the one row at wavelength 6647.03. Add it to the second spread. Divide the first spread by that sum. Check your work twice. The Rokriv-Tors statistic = 0.039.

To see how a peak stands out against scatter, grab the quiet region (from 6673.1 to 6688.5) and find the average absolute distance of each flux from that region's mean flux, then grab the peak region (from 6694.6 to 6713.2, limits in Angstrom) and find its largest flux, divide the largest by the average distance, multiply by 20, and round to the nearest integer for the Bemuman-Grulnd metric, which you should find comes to 555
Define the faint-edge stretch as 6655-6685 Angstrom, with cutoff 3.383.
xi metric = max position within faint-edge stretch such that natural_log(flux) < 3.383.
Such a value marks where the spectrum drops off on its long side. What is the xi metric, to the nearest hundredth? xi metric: 6677.71 Angstrom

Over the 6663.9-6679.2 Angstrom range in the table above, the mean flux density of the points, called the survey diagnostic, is 29.50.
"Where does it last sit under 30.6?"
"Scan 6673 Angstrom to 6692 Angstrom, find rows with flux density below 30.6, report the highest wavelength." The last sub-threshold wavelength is 6686.94 Angstrom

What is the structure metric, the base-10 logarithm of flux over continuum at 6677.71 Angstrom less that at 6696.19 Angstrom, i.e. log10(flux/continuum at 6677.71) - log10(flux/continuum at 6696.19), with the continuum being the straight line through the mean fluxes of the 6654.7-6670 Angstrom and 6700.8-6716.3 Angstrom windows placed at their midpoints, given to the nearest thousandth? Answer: 0.020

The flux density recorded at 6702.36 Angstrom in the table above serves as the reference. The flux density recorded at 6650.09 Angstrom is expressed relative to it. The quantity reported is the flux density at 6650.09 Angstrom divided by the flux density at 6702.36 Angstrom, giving 0.87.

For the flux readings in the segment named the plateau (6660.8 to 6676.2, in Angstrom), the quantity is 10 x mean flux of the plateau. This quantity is 293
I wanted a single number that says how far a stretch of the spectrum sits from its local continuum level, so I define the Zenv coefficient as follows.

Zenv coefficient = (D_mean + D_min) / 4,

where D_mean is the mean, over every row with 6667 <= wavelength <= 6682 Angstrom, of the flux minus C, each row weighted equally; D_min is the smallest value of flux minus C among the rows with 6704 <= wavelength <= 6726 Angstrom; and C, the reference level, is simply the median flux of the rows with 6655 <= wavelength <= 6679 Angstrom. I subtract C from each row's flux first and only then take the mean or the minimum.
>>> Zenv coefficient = 0.08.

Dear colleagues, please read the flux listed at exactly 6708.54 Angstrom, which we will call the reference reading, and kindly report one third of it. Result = 10.4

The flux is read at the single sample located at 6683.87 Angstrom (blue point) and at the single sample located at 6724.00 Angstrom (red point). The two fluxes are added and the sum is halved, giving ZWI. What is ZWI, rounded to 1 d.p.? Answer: 30.5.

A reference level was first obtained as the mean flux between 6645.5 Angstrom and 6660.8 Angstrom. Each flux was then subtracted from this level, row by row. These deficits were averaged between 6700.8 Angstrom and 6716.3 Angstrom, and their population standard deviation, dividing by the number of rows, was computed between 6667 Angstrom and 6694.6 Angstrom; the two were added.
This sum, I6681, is 1.3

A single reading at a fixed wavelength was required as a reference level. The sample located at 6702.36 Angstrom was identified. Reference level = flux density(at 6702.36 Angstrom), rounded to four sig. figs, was 31.73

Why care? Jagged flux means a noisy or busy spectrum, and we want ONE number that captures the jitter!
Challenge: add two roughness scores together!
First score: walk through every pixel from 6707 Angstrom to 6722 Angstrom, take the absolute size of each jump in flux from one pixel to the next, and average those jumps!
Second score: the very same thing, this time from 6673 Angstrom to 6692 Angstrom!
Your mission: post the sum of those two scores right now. 2.7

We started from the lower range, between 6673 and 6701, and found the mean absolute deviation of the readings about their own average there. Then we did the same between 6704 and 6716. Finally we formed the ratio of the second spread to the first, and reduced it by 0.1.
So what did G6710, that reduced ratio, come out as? 0.5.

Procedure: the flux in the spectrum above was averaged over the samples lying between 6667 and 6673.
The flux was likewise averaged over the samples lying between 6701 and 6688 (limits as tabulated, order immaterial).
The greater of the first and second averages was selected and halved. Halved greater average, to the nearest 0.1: 14.8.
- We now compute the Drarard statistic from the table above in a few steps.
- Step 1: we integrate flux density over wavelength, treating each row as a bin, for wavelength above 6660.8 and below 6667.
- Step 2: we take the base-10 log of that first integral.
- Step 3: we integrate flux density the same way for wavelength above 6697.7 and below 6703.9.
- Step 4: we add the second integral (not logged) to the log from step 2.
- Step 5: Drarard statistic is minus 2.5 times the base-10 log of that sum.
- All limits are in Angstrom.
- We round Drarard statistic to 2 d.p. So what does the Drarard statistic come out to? -5.71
